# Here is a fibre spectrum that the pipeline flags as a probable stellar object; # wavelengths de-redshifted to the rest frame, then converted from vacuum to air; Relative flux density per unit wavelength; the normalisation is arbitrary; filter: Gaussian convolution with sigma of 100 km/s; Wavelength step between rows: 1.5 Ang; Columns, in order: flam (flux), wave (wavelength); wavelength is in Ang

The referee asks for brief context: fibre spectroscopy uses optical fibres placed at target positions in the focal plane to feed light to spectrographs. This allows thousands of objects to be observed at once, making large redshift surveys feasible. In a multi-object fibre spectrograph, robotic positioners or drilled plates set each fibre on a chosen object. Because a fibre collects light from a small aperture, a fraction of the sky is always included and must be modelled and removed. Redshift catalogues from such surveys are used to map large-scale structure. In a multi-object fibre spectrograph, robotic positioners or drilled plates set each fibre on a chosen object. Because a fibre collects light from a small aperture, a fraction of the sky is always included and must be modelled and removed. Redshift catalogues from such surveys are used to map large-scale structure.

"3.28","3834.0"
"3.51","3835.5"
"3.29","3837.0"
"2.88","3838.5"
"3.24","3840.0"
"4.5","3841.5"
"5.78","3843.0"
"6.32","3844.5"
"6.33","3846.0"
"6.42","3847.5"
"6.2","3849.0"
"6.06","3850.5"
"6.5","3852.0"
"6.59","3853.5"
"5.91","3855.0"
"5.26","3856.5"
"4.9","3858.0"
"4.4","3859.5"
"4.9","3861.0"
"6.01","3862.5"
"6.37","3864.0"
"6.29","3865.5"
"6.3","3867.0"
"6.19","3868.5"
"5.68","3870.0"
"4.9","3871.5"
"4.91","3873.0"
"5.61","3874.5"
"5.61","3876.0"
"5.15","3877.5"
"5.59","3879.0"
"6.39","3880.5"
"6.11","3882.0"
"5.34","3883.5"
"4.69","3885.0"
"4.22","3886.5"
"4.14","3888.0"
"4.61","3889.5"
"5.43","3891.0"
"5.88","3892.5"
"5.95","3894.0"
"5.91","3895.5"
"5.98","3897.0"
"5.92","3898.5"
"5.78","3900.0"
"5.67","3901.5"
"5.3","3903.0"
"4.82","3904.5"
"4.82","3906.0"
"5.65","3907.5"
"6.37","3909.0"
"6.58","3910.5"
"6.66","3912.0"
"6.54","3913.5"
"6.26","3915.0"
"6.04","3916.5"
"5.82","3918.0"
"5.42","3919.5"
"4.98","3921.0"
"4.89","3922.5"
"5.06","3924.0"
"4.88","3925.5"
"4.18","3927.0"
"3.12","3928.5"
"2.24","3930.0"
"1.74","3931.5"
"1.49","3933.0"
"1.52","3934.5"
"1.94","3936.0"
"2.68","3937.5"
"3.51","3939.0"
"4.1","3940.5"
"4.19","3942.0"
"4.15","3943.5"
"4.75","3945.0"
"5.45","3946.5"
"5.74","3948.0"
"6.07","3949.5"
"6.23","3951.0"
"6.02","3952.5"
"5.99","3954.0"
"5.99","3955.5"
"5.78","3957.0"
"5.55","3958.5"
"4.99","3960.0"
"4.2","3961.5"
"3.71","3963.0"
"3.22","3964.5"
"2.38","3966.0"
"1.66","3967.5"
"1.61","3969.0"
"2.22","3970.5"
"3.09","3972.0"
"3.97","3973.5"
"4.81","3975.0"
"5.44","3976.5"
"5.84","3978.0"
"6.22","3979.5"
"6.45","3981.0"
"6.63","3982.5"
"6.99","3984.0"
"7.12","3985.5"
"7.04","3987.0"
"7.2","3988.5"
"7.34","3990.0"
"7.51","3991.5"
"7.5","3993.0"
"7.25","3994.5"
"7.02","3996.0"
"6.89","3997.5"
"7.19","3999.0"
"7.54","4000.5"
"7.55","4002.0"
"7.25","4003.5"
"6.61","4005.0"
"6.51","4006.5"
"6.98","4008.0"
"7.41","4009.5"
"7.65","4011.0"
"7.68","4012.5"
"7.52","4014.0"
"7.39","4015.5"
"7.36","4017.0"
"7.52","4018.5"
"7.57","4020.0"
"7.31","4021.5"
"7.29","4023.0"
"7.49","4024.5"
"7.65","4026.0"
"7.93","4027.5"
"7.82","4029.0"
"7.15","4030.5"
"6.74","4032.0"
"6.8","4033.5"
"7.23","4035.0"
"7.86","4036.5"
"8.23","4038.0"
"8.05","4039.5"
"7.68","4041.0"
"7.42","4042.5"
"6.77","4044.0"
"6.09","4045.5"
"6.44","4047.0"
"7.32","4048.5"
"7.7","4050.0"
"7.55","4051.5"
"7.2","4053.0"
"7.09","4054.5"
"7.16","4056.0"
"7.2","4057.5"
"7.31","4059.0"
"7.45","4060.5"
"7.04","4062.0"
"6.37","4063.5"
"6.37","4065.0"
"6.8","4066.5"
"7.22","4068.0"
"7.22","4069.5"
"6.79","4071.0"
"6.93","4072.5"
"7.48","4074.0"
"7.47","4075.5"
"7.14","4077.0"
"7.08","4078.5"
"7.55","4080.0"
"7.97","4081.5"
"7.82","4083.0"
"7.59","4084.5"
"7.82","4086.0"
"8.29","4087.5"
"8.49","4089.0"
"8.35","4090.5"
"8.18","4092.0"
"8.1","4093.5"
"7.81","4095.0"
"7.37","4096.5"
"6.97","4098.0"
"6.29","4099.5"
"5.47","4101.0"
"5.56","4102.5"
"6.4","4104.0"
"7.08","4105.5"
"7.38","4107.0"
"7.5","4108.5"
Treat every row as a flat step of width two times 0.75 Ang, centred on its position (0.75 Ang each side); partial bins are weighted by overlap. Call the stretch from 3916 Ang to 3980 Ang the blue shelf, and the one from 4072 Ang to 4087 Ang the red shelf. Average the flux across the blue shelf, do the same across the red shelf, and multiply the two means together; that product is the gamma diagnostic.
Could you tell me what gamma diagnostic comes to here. 31.8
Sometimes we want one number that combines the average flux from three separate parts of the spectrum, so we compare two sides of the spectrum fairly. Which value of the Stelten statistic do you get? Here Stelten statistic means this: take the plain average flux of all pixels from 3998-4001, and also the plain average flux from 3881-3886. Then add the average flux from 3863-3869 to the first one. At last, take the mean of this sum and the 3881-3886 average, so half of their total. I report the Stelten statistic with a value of 9.5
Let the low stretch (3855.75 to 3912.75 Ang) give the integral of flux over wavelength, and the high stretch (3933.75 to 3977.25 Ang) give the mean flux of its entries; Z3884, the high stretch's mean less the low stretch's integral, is -311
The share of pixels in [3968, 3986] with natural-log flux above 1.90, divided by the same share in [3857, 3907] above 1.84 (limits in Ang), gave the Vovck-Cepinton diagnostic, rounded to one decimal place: 1.8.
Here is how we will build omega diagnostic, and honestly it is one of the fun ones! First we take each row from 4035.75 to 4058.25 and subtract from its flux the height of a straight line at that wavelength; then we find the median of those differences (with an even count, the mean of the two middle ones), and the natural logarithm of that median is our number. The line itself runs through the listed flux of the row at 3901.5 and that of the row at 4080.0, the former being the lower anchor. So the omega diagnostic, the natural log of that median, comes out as -2.3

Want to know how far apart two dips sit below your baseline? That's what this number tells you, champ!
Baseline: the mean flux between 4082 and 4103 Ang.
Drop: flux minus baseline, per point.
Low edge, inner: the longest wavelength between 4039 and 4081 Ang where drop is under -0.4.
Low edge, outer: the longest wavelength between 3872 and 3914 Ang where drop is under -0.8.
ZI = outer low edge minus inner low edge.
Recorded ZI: -159.0 Ang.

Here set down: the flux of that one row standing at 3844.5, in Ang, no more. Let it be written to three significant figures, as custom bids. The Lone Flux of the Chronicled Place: 6.32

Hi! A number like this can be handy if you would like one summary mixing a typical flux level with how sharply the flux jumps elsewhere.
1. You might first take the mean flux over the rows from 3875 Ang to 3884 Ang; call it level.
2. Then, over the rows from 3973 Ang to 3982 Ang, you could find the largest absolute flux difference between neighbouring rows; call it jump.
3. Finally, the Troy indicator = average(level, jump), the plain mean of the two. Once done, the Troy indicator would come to 3.3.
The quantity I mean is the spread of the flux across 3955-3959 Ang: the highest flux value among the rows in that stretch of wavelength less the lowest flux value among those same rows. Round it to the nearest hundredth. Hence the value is 0.44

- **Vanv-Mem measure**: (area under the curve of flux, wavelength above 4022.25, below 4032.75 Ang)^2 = 6100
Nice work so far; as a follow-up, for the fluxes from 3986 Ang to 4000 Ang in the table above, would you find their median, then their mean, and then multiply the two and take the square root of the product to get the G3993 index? 7.21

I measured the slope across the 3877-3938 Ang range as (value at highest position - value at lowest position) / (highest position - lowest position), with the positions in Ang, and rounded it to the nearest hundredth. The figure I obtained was -0.04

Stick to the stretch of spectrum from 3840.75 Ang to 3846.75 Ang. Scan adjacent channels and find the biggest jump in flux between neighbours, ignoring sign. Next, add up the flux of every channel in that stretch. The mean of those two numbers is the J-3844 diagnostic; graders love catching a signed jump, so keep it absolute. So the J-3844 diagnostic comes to 12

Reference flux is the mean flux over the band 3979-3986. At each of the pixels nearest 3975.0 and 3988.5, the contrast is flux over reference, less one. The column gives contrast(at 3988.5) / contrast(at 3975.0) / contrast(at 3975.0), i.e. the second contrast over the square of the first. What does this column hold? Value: 1.0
